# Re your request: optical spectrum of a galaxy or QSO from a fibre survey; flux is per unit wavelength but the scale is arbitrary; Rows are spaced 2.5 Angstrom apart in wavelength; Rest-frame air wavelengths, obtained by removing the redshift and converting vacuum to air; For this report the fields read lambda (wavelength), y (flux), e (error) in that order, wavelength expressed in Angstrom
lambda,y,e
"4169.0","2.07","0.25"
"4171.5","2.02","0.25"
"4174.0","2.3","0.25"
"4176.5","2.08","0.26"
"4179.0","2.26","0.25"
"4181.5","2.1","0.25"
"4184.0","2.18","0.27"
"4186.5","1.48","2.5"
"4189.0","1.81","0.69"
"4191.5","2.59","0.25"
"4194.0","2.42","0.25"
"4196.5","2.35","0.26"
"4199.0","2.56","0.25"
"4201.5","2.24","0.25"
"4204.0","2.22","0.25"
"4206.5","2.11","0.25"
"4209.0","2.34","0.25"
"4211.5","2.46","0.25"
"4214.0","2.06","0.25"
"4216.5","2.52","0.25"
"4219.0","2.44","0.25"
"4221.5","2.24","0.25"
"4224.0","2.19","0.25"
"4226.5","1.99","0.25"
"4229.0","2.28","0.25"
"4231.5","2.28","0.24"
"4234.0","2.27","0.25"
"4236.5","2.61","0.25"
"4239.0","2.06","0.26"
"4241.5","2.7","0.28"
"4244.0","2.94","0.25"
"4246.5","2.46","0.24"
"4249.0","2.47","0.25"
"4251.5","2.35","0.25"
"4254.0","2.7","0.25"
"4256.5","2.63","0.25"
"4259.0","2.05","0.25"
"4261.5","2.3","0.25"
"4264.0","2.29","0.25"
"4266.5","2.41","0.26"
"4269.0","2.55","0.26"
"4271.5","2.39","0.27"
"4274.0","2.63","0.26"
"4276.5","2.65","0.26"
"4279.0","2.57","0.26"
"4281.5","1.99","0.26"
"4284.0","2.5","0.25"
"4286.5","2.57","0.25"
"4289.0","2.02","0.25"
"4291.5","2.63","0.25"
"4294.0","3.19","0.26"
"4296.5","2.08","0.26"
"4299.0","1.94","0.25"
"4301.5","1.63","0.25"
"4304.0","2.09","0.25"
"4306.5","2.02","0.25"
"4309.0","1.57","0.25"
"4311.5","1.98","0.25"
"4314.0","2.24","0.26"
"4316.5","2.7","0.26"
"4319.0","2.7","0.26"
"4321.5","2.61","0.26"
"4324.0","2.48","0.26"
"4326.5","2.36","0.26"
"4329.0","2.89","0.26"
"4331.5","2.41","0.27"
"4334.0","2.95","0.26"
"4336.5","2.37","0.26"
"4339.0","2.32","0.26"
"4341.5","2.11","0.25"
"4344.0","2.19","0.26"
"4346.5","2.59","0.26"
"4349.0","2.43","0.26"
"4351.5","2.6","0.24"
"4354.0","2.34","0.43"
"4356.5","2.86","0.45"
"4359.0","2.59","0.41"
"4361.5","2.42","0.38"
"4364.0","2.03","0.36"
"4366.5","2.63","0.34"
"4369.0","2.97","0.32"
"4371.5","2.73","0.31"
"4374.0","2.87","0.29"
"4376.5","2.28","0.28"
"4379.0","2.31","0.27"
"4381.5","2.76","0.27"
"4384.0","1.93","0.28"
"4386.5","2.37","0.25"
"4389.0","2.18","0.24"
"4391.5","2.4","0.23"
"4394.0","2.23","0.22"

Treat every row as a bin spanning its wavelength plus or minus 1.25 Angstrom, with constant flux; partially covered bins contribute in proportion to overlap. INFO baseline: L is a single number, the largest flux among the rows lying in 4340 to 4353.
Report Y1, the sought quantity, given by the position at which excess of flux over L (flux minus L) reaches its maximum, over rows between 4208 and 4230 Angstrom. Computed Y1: 4216.5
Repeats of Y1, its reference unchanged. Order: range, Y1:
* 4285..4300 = 4294.0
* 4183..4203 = 4191.5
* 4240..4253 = 4244.0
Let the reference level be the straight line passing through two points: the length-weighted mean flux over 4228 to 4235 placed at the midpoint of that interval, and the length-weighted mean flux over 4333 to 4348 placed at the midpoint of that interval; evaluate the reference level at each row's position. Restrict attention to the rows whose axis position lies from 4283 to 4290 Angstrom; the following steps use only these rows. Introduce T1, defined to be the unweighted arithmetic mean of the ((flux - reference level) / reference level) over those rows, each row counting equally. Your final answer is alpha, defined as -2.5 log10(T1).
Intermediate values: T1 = 0.008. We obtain 5.3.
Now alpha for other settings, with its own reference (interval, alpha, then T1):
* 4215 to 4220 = 2.5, 0.098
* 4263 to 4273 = 3.6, 0.038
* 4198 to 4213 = 3.7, 0.035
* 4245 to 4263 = 3.2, 0.051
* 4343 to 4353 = 4.8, 0.012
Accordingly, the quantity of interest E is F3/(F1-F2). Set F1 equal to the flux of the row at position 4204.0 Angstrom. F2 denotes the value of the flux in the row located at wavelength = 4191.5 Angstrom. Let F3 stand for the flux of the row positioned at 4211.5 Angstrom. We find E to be -7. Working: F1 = 2.22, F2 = 2.59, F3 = 2.46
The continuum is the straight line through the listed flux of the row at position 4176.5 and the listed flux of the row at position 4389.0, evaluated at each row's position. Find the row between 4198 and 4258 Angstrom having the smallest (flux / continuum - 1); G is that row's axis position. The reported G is 4226.5 Angstrom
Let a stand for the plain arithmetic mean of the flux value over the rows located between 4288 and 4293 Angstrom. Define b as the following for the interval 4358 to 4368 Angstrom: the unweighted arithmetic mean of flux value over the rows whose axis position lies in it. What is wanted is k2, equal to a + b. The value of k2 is 4.74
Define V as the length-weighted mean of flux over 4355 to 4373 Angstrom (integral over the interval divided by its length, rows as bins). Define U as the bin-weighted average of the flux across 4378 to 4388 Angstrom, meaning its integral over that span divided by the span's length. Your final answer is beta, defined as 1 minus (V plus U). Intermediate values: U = 2.34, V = 2.60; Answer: -3.94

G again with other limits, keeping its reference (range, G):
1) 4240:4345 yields 4309.0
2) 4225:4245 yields 4226.5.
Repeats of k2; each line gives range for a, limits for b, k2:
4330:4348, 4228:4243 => 4.79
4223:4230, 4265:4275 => 4.65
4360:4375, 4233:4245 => 5.12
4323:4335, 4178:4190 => 4.58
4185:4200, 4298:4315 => 4.13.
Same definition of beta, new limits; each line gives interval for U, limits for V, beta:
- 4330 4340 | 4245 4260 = -3.98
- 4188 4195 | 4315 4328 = -3.85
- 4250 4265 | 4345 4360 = -3.95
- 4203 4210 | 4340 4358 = -3.67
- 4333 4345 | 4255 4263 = -3.72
